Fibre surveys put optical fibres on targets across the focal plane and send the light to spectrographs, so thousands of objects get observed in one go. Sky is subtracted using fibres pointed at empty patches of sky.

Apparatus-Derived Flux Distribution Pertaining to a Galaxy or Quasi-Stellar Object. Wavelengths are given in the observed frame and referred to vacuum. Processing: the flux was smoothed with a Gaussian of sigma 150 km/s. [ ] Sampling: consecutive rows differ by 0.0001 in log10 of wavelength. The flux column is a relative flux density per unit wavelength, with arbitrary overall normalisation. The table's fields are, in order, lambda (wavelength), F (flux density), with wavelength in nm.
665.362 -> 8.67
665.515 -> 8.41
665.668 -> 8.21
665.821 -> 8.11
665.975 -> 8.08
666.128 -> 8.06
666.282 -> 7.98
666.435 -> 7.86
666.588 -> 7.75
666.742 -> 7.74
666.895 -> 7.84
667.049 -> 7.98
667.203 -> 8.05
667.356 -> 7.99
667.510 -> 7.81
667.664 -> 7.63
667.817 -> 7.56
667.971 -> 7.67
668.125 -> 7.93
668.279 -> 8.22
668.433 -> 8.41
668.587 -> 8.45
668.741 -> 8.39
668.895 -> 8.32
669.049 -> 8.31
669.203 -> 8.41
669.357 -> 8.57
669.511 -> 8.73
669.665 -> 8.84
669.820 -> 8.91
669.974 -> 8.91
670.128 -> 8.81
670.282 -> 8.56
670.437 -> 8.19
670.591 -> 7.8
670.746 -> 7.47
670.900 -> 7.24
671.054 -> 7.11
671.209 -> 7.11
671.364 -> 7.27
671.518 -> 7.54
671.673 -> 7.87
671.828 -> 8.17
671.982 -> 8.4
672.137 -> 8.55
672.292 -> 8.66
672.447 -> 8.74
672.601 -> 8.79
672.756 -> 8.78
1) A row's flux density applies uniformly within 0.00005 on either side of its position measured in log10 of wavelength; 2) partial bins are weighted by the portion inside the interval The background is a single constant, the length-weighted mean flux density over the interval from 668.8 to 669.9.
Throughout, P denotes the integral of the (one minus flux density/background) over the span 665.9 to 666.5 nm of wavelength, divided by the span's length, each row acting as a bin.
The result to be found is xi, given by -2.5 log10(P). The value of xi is 2.9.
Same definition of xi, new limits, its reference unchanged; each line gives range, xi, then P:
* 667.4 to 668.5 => 2.7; 0.08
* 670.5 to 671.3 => 2.1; 0.14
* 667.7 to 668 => 2.4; 0.11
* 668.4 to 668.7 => 4.4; 0.02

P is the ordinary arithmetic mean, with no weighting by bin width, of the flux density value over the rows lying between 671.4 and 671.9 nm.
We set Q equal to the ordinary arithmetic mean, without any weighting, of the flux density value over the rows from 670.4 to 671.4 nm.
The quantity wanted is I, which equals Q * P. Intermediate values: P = 7.9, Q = 7.46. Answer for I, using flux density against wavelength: 59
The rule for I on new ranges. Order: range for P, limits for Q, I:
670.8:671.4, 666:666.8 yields 57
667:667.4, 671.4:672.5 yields 66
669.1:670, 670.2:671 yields 69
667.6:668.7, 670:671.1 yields 63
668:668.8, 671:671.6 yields 60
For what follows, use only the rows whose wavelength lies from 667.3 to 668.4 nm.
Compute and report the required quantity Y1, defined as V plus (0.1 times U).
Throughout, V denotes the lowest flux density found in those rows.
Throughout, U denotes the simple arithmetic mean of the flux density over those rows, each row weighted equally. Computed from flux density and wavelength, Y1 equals 8.3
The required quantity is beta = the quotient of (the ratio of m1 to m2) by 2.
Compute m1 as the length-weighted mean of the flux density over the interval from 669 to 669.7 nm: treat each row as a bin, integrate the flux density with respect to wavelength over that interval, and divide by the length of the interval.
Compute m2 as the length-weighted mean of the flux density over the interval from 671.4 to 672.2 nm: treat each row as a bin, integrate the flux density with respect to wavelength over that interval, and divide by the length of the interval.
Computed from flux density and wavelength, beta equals 0.53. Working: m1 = 8.6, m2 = 8.06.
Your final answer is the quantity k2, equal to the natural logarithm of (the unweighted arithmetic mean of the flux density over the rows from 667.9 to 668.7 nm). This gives 2.10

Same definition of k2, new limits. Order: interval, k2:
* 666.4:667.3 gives 2.06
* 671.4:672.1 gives 2.08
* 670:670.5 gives 2.14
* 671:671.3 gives 1.96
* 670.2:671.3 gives 2.03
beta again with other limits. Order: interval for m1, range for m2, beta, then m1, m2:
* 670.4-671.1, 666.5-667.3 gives 0.48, 7.6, 7.88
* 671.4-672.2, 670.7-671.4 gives 0.56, 8.1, 7.23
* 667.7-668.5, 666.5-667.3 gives 0.50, 7.9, 7.88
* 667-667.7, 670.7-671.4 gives 0.55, 7.9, 7.23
